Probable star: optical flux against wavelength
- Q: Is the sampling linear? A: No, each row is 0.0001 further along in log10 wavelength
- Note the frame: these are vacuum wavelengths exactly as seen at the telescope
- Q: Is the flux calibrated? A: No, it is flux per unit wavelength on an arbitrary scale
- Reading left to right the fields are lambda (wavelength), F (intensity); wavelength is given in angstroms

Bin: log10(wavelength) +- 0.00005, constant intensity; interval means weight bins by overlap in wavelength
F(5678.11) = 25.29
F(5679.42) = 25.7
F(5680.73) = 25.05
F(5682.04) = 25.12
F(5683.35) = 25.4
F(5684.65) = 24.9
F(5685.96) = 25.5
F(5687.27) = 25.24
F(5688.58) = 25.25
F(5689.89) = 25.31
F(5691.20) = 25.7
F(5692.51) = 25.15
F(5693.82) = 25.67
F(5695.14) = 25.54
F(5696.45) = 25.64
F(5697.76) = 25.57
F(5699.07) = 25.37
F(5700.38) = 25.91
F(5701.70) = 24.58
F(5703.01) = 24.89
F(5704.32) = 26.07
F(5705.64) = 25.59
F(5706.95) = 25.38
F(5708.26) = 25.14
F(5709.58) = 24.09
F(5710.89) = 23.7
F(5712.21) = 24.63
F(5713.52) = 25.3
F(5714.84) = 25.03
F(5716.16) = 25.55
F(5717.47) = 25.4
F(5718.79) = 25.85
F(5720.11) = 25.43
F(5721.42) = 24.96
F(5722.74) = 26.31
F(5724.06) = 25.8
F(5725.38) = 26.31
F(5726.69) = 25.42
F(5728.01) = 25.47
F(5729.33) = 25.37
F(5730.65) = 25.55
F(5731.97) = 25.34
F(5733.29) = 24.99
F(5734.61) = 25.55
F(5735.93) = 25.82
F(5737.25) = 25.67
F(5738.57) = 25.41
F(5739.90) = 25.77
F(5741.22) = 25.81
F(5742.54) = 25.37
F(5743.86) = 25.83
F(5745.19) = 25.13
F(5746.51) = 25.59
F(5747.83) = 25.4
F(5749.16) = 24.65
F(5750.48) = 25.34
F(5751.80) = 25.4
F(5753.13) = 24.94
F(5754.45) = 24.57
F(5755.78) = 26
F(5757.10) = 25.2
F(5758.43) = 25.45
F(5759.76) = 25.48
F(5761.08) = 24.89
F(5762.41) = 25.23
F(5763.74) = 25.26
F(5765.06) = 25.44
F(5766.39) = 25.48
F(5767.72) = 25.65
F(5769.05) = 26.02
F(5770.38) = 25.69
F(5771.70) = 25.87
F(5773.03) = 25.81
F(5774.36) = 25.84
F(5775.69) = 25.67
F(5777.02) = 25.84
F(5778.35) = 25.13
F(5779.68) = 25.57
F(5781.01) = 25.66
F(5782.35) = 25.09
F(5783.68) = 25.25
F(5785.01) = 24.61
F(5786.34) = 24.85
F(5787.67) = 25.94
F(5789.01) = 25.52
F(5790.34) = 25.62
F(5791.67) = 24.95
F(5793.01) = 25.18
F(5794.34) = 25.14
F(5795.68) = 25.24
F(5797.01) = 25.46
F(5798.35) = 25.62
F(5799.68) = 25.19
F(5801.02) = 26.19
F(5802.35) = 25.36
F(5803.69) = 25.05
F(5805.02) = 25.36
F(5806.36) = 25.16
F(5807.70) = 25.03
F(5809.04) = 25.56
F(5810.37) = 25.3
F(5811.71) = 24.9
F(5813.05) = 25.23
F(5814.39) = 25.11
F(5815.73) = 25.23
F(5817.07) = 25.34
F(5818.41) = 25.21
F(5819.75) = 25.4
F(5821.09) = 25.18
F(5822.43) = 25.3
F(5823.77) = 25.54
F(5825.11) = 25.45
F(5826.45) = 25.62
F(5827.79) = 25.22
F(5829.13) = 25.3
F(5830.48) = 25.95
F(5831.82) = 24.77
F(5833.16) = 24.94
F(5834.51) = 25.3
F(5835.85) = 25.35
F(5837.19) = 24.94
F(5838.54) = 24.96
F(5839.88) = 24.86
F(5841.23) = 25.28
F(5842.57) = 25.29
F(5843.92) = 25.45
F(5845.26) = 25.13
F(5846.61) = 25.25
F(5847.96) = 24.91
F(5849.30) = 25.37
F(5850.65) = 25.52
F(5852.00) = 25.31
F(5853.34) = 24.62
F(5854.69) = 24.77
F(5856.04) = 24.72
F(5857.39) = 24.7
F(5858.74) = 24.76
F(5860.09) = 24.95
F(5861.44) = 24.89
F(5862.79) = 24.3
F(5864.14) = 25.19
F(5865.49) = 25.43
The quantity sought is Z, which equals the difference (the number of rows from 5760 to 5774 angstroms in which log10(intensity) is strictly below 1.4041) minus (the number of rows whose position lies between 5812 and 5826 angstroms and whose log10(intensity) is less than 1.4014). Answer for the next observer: 1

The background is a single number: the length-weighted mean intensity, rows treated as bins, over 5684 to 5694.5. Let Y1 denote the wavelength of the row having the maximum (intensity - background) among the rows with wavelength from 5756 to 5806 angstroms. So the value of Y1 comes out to 5801.02 angstroms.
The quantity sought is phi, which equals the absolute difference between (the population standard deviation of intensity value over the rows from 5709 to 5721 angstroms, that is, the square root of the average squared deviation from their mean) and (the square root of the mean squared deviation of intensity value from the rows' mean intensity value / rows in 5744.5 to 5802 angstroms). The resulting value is 0.29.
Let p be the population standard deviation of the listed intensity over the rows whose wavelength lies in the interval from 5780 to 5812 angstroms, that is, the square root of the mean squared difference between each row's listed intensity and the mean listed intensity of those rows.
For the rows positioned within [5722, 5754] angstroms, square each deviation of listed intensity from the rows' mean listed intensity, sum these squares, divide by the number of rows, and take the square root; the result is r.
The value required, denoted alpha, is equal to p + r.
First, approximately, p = 0.348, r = 0.375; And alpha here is 0.72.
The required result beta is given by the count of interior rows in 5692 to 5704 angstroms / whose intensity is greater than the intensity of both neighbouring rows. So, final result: 3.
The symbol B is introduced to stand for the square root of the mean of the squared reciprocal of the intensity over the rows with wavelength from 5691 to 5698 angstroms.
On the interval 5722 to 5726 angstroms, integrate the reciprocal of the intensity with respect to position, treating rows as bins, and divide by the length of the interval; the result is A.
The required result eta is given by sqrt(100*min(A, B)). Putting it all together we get 1.96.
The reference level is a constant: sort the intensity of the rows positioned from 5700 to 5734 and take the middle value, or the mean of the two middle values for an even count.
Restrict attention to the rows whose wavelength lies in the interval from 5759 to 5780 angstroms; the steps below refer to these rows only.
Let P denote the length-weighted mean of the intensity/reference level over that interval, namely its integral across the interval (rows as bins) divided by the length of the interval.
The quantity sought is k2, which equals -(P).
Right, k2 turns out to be -1.01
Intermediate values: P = 1.01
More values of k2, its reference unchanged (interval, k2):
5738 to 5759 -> -1.00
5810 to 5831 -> -1.00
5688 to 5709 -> -1.00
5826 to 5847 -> -0.99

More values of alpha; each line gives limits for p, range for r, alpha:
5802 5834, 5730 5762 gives 0.61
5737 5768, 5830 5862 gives 0.67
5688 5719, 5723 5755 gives 0.93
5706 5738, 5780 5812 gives 0.93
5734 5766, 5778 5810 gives 0.70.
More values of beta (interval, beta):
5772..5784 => 3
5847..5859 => 2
